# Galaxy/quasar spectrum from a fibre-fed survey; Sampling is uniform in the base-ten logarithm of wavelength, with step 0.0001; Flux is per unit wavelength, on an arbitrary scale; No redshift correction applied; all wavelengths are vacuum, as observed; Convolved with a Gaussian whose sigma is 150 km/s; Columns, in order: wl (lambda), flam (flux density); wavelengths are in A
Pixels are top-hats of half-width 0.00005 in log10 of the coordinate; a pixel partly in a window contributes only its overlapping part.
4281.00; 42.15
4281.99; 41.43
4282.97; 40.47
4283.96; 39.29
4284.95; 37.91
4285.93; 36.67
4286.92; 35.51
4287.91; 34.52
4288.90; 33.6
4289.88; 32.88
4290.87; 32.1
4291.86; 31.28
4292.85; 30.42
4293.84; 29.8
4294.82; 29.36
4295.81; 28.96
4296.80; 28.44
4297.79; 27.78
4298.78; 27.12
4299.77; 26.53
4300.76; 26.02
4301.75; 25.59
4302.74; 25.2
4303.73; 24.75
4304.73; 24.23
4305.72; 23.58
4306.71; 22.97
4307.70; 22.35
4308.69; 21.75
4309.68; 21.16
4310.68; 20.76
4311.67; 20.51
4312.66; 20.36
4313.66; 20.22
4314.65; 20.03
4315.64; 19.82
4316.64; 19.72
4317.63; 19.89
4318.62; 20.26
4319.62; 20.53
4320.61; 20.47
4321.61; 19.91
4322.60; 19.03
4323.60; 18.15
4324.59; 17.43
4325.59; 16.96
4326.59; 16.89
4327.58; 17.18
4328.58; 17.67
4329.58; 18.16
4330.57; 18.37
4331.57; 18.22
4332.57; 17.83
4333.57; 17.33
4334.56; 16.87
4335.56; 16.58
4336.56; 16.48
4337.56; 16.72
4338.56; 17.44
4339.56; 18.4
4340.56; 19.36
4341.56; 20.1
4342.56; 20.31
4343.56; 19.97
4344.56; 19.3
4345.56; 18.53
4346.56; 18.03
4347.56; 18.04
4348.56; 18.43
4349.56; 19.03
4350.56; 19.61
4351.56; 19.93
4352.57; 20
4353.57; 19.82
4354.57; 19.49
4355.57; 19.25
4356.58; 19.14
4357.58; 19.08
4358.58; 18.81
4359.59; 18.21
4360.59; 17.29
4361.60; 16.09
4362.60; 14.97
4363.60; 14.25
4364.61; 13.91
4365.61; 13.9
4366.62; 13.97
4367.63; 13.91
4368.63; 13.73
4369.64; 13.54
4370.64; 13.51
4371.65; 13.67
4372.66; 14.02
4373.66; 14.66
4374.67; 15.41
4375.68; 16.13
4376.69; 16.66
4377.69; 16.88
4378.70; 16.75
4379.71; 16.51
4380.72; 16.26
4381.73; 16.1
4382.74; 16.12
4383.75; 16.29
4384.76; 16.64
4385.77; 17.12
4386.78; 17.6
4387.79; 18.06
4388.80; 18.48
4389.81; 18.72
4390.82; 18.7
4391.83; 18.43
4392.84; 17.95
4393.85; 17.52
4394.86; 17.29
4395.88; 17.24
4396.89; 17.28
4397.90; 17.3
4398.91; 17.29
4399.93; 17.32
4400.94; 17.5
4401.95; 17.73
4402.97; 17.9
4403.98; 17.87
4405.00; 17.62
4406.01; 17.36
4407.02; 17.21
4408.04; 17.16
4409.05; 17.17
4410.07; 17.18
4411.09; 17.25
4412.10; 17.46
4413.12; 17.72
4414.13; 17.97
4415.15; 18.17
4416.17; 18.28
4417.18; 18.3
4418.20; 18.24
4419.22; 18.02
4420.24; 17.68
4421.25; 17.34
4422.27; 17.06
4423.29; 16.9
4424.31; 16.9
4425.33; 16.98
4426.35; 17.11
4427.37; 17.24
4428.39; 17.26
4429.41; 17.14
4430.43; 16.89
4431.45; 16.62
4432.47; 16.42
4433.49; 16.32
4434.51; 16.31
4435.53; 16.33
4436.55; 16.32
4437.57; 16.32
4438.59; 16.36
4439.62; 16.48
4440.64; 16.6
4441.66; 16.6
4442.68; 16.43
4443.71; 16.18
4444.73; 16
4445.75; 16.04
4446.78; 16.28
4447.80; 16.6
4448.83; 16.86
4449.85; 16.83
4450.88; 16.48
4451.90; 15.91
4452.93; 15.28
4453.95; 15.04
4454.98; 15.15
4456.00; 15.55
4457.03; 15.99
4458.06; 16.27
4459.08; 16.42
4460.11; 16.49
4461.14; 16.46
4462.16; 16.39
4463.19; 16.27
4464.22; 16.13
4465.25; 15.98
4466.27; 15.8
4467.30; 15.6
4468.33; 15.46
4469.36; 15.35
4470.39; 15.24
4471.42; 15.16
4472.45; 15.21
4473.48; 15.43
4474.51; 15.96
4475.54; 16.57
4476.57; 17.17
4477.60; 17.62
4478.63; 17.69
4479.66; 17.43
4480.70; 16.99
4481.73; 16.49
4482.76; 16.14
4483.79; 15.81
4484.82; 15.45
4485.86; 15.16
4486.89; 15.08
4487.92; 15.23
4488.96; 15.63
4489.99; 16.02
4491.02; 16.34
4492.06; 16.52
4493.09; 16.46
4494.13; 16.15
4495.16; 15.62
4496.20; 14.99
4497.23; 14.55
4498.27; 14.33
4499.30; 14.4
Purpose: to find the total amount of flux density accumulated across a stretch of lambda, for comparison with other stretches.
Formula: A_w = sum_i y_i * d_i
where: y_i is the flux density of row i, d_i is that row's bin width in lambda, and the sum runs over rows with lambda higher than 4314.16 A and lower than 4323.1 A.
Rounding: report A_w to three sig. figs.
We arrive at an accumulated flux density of 179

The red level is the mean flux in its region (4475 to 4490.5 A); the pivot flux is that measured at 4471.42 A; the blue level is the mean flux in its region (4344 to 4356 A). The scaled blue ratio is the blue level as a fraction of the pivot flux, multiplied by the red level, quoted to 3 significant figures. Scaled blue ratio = 20.6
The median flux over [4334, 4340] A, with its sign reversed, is -16.8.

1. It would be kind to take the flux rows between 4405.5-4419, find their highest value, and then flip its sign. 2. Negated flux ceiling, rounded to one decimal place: -18.3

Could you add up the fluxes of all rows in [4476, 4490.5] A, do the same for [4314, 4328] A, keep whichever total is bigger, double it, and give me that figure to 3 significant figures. 533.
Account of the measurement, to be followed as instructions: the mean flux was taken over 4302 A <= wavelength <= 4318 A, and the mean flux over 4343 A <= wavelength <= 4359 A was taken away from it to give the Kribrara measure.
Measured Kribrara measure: 2.6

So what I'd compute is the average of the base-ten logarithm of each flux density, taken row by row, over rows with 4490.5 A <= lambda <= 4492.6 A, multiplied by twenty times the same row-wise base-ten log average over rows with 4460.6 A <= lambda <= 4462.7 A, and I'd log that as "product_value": 29.6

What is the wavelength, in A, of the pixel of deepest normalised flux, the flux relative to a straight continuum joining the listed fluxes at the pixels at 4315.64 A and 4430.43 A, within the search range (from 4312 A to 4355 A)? 4336.56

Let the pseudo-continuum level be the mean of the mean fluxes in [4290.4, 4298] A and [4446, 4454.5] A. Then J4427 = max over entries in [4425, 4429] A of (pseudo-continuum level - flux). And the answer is 6.0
